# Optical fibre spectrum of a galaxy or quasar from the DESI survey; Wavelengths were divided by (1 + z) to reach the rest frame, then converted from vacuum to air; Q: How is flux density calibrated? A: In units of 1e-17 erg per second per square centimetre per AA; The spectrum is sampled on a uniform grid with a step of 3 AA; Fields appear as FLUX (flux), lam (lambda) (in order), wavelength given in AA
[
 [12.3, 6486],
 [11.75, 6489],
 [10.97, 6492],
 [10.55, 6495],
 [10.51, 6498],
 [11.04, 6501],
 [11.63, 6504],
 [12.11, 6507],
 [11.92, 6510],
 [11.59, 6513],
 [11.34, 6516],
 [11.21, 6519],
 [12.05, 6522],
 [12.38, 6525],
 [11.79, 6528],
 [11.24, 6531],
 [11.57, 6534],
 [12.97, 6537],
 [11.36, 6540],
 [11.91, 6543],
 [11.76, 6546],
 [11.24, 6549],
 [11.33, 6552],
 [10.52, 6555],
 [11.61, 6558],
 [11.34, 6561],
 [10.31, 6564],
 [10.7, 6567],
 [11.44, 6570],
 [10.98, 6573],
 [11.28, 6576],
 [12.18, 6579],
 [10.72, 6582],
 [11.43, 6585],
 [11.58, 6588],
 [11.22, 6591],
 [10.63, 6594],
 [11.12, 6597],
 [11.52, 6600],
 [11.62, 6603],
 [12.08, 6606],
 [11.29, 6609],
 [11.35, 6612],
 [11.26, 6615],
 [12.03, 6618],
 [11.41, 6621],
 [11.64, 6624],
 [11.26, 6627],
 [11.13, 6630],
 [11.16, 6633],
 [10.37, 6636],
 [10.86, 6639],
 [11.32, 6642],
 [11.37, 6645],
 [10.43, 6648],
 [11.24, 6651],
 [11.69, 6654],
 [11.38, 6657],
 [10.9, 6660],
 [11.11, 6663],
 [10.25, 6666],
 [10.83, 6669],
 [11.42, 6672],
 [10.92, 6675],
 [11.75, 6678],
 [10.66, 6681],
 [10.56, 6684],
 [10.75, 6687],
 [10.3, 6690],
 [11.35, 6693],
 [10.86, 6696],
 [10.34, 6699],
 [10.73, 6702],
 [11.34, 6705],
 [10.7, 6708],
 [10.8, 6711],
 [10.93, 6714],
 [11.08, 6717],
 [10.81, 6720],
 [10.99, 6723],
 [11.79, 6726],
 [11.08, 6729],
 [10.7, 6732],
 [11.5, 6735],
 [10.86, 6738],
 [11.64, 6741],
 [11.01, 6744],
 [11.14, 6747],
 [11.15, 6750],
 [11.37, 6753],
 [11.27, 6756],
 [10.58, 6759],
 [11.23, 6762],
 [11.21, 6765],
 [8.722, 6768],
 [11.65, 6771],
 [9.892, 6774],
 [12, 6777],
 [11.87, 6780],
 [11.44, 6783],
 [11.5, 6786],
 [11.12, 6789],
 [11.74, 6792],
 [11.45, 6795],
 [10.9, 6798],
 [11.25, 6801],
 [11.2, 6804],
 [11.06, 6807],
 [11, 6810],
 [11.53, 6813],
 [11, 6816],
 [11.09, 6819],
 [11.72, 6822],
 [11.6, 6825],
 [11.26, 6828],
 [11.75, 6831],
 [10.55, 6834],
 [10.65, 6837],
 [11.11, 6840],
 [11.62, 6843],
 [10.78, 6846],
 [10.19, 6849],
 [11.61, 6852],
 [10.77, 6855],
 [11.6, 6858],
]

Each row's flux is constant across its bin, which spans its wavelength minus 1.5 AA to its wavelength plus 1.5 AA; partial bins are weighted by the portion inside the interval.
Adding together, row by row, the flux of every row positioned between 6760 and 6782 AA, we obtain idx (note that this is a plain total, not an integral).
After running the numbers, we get 76.6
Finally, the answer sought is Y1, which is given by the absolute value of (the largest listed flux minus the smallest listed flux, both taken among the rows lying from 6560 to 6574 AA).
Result 1.1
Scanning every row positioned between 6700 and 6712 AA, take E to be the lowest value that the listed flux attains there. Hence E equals 10.7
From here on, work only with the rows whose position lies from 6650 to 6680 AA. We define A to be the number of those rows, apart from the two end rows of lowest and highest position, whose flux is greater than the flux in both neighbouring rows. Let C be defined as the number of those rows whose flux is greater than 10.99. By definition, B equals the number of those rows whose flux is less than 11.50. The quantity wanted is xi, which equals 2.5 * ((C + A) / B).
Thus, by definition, 3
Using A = 3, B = 8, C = 6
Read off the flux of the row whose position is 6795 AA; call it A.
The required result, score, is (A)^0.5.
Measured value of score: 3.38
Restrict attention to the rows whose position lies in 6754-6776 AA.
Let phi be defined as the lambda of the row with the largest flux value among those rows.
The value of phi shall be 6771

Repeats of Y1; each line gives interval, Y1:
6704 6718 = 0.6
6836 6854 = 1.4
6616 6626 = 0.6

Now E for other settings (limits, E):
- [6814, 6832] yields 11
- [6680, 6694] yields 10.3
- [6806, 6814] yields 11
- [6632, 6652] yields 10.37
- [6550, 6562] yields 10.52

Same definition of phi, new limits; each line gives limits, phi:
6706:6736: 6726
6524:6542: 6537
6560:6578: 6570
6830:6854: 6831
